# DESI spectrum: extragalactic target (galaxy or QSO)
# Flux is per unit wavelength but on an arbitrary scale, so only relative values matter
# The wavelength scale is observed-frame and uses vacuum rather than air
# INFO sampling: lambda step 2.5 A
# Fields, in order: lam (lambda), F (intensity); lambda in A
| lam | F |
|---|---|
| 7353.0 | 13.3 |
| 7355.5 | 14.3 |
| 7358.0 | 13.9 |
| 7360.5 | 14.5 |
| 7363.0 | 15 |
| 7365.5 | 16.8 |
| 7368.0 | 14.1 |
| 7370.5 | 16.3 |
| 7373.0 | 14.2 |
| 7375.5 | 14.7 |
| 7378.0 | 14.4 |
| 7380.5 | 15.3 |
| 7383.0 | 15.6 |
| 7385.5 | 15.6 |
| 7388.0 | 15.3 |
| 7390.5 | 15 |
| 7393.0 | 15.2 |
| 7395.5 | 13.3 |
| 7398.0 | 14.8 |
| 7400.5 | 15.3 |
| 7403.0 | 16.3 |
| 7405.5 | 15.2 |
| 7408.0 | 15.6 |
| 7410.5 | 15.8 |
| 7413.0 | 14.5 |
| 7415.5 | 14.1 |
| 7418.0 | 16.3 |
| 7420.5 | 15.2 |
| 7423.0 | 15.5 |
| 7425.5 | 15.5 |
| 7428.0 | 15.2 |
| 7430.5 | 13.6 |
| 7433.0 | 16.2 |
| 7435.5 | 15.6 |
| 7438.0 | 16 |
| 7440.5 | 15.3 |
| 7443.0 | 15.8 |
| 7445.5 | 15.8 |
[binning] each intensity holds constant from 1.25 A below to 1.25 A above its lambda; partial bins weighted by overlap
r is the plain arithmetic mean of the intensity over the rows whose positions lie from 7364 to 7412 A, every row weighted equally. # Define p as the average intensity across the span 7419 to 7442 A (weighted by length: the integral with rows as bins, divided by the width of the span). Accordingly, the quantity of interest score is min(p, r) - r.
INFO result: 0.000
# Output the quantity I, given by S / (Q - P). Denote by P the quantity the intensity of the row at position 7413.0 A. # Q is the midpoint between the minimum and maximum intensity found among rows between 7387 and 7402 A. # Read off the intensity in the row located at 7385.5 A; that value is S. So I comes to -78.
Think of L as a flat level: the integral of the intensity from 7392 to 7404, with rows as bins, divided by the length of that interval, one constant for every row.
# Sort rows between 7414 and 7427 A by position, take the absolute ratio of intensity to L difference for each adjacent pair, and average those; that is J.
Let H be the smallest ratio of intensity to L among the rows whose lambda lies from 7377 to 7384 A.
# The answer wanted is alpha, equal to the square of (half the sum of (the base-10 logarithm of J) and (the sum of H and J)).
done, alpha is 0.010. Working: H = 0.96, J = 0.060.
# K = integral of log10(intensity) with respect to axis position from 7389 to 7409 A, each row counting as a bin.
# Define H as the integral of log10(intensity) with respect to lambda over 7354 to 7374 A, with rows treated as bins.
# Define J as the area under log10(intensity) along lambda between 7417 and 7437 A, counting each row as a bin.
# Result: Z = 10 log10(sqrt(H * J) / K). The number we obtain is 0.00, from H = 23.43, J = 23.7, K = 23.6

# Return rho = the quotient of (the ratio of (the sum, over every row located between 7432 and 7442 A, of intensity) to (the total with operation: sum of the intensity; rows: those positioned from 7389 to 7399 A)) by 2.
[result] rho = 0.541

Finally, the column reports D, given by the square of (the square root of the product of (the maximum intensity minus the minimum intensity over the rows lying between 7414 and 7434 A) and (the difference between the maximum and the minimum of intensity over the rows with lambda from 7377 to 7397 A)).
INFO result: 6.2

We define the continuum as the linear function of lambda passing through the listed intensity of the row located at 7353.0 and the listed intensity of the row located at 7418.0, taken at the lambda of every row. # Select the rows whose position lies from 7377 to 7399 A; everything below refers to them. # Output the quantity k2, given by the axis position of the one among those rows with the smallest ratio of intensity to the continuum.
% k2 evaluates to 7395.5 A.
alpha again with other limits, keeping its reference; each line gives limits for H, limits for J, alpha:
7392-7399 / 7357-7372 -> 0.000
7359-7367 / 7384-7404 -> 0.014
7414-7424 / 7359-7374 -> 0.007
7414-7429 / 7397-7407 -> 0.014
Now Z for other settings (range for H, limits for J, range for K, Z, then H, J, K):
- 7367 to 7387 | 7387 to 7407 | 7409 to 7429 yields -0.02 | 23.53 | 23.5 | 23.7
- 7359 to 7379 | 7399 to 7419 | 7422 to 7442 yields -0.02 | 23.50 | 23.7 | 23.7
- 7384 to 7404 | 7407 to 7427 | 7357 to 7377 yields 0.03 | 23.56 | 23.7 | 23.5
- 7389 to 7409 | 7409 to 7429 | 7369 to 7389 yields 0.00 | 23.56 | 23.7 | 23.6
